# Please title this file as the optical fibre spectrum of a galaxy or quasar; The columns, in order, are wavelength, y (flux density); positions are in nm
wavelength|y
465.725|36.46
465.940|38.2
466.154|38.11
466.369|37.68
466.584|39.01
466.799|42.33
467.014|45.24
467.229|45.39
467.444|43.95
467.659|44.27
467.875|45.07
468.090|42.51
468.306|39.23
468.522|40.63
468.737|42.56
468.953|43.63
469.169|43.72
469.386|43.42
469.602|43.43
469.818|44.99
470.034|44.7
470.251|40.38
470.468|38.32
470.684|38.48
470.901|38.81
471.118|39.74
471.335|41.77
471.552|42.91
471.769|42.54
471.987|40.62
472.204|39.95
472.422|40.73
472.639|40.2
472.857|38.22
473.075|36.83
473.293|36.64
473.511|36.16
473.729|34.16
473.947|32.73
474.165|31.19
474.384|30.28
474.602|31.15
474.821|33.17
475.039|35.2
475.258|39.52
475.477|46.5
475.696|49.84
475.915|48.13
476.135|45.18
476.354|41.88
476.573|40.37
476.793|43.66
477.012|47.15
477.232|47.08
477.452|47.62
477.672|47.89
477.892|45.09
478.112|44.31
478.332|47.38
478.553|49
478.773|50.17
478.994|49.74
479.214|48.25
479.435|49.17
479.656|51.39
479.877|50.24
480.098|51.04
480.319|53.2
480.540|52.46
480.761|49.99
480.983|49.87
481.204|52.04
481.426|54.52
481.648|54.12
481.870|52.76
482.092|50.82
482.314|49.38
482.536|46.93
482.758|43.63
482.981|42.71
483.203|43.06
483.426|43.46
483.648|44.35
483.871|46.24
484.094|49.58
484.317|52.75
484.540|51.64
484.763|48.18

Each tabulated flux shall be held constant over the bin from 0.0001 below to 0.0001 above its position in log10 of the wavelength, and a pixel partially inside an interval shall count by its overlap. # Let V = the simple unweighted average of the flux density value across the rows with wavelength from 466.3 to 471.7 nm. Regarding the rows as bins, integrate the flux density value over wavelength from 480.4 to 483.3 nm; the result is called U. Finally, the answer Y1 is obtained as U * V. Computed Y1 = 6038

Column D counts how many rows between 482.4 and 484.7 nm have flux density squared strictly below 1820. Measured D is 0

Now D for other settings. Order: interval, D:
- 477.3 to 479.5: 0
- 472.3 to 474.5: 10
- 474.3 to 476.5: 6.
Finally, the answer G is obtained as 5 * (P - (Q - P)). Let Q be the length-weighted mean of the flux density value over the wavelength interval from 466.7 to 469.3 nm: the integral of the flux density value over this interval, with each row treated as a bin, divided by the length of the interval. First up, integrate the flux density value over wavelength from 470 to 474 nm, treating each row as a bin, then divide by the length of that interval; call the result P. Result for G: 175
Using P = 39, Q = 43.2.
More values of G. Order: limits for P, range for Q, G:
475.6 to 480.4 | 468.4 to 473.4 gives 271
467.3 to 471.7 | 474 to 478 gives 214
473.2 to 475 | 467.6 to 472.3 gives 123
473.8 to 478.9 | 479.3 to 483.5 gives 176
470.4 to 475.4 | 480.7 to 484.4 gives 131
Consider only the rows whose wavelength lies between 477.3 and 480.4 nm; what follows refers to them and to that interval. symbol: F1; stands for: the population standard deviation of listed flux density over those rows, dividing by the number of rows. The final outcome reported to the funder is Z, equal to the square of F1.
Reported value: 5.3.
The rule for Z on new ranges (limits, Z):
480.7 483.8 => 17.2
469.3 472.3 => 4.8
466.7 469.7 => 2.8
